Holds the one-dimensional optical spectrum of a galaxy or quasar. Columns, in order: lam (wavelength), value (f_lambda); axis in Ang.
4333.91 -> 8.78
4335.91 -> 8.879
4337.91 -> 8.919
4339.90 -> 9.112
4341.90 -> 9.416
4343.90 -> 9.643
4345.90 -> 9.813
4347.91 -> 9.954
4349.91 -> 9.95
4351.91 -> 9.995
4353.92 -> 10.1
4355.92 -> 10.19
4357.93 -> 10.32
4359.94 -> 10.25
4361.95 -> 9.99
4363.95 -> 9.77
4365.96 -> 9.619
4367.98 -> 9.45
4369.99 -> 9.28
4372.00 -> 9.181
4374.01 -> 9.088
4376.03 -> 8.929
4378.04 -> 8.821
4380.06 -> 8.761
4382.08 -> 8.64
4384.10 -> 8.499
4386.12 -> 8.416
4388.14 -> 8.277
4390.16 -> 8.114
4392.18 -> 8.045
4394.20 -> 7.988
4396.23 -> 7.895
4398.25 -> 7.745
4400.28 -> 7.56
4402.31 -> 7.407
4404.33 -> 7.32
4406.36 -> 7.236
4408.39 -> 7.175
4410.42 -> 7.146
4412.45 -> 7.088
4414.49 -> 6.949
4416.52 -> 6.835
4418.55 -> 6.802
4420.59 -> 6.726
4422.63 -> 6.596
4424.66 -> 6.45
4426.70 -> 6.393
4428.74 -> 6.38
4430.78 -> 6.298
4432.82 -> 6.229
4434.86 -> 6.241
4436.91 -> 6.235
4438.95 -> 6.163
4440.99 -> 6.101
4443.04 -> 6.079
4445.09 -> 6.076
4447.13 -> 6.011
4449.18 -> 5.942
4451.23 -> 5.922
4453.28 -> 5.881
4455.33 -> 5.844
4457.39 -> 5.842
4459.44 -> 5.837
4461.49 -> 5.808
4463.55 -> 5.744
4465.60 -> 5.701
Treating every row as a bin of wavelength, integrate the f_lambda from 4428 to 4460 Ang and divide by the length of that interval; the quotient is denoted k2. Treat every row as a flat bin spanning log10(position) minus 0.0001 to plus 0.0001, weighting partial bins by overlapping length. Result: 6.1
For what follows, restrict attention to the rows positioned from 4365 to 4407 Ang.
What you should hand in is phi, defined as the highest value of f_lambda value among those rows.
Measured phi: 9.619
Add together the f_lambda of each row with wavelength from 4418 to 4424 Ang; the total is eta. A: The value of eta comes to 20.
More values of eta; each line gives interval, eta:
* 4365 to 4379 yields 64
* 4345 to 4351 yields 30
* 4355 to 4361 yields 31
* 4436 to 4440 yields 12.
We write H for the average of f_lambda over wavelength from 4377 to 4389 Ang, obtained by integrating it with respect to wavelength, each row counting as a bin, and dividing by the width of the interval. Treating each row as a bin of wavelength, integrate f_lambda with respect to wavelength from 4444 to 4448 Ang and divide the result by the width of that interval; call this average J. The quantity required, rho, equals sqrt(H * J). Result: 7.2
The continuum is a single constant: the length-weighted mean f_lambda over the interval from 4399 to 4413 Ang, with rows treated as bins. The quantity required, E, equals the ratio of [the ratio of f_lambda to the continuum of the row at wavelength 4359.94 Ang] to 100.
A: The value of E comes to 0.0141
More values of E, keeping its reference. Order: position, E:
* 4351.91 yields 0.0137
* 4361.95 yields 0.0137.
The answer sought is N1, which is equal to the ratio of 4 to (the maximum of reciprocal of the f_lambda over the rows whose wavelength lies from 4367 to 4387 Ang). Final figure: 34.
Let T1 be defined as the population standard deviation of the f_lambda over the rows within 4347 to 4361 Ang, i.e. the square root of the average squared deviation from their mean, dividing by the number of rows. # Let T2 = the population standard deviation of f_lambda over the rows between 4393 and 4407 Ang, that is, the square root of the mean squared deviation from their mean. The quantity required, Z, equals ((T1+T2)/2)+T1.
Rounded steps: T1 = 0.14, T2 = 0.27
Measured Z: 0.34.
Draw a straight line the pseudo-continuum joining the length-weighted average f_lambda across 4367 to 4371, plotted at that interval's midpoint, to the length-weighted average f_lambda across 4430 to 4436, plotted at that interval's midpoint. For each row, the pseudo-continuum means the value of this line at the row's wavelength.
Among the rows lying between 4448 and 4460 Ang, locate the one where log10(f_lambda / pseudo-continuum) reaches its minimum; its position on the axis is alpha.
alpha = 4449.18 Ang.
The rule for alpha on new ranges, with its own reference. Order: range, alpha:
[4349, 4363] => 4349.91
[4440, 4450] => 4440.99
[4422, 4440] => 4424.66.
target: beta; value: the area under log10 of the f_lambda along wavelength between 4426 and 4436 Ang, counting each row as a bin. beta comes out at 8.0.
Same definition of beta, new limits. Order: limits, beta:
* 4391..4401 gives 9.0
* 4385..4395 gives 9.1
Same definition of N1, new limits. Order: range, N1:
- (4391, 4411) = 29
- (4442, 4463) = 23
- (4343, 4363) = 39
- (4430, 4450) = 24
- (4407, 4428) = 26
